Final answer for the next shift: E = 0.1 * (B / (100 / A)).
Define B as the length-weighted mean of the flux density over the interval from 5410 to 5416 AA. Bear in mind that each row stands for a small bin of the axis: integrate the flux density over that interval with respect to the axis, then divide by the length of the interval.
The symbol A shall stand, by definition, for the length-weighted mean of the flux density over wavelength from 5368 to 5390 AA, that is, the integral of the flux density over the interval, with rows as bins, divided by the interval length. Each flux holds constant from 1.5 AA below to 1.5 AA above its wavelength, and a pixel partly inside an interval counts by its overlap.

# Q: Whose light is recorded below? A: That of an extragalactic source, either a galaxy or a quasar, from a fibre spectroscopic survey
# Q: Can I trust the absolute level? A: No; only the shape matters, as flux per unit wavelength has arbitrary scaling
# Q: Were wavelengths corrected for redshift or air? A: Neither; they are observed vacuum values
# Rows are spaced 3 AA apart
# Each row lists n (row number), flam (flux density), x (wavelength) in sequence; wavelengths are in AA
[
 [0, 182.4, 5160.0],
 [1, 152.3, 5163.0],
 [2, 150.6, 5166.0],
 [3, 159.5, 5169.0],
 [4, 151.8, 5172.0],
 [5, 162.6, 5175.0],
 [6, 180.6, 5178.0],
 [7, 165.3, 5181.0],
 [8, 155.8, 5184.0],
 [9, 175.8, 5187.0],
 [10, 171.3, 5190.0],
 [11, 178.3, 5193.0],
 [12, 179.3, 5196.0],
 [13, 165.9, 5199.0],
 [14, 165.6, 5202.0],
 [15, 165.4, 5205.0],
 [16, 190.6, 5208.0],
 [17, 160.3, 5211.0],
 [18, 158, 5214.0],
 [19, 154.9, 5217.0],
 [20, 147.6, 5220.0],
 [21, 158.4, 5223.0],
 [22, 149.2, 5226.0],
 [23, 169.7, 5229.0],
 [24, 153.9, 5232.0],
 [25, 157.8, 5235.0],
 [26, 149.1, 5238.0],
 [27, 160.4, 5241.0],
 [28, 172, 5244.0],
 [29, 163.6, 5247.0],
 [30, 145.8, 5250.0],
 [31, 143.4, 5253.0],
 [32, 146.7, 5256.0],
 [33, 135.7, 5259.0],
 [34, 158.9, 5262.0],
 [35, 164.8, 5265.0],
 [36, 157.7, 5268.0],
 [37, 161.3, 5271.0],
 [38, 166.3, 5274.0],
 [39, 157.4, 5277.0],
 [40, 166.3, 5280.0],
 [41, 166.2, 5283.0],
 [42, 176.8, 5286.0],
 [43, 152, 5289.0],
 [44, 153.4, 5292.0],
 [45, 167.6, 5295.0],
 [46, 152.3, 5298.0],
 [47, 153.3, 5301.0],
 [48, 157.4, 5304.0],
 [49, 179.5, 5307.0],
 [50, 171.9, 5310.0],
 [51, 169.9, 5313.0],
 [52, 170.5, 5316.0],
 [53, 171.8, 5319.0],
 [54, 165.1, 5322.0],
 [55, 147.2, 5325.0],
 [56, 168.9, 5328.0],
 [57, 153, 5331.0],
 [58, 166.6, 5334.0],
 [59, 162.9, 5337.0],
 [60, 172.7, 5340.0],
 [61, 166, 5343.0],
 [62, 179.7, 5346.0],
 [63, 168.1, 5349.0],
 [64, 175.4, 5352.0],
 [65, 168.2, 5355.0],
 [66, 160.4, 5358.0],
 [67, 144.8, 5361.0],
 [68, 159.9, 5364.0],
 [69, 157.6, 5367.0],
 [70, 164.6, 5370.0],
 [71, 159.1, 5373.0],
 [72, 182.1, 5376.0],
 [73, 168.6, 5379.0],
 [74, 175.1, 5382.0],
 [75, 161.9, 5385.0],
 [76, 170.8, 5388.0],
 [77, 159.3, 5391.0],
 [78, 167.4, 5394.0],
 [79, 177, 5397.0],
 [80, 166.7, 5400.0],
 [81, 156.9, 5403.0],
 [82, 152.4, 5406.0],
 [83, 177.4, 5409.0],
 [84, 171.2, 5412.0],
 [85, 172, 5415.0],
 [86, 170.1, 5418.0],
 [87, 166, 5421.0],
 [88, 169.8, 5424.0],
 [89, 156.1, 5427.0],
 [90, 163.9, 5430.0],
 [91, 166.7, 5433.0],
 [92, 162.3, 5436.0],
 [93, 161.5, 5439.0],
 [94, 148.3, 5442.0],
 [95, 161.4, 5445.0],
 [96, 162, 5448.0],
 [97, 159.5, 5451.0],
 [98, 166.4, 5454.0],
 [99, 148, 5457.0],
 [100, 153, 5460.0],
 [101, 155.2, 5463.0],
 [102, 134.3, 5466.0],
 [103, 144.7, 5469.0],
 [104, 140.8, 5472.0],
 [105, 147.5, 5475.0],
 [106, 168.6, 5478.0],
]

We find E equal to 29.0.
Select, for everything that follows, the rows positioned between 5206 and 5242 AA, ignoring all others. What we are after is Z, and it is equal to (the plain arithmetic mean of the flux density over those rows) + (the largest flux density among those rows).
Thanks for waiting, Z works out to 350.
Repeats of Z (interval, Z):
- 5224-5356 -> 341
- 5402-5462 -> 340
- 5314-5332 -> 335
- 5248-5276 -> 320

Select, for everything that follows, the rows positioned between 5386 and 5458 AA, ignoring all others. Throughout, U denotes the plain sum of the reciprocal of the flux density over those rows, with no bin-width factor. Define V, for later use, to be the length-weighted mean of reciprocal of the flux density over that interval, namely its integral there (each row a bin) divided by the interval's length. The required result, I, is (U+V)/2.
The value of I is 0.0764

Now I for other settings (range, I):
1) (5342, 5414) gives 0.0754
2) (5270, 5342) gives 0.0765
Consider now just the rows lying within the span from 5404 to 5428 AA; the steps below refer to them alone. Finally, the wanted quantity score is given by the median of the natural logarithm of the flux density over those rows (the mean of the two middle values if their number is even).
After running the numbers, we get 5.14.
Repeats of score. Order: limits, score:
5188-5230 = 5.11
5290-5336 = 5.12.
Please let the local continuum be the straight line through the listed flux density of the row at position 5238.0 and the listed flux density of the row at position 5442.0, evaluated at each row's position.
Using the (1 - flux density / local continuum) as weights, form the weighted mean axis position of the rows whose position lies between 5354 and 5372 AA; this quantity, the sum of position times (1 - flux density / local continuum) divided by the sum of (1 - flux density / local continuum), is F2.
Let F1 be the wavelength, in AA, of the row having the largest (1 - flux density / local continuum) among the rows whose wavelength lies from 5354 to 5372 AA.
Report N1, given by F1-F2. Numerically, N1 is -1.2 AA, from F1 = 5361.0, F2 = 5362.2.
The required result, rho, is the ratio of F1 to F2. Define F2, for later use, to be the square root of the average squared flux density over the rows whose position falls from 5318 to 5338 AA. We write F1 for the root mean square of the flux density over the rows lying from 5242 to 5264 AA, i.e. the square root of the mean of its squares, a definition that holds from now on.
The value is 0.94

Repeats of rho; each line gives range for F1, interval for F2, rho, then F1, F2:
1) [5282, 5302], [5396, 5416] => 0.96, 160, 168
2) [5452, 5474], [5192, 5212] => 0.87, 149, 172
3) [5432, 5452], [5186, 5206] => 0.93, 160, 172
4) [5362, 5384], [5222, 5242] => 1.06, 167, 157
